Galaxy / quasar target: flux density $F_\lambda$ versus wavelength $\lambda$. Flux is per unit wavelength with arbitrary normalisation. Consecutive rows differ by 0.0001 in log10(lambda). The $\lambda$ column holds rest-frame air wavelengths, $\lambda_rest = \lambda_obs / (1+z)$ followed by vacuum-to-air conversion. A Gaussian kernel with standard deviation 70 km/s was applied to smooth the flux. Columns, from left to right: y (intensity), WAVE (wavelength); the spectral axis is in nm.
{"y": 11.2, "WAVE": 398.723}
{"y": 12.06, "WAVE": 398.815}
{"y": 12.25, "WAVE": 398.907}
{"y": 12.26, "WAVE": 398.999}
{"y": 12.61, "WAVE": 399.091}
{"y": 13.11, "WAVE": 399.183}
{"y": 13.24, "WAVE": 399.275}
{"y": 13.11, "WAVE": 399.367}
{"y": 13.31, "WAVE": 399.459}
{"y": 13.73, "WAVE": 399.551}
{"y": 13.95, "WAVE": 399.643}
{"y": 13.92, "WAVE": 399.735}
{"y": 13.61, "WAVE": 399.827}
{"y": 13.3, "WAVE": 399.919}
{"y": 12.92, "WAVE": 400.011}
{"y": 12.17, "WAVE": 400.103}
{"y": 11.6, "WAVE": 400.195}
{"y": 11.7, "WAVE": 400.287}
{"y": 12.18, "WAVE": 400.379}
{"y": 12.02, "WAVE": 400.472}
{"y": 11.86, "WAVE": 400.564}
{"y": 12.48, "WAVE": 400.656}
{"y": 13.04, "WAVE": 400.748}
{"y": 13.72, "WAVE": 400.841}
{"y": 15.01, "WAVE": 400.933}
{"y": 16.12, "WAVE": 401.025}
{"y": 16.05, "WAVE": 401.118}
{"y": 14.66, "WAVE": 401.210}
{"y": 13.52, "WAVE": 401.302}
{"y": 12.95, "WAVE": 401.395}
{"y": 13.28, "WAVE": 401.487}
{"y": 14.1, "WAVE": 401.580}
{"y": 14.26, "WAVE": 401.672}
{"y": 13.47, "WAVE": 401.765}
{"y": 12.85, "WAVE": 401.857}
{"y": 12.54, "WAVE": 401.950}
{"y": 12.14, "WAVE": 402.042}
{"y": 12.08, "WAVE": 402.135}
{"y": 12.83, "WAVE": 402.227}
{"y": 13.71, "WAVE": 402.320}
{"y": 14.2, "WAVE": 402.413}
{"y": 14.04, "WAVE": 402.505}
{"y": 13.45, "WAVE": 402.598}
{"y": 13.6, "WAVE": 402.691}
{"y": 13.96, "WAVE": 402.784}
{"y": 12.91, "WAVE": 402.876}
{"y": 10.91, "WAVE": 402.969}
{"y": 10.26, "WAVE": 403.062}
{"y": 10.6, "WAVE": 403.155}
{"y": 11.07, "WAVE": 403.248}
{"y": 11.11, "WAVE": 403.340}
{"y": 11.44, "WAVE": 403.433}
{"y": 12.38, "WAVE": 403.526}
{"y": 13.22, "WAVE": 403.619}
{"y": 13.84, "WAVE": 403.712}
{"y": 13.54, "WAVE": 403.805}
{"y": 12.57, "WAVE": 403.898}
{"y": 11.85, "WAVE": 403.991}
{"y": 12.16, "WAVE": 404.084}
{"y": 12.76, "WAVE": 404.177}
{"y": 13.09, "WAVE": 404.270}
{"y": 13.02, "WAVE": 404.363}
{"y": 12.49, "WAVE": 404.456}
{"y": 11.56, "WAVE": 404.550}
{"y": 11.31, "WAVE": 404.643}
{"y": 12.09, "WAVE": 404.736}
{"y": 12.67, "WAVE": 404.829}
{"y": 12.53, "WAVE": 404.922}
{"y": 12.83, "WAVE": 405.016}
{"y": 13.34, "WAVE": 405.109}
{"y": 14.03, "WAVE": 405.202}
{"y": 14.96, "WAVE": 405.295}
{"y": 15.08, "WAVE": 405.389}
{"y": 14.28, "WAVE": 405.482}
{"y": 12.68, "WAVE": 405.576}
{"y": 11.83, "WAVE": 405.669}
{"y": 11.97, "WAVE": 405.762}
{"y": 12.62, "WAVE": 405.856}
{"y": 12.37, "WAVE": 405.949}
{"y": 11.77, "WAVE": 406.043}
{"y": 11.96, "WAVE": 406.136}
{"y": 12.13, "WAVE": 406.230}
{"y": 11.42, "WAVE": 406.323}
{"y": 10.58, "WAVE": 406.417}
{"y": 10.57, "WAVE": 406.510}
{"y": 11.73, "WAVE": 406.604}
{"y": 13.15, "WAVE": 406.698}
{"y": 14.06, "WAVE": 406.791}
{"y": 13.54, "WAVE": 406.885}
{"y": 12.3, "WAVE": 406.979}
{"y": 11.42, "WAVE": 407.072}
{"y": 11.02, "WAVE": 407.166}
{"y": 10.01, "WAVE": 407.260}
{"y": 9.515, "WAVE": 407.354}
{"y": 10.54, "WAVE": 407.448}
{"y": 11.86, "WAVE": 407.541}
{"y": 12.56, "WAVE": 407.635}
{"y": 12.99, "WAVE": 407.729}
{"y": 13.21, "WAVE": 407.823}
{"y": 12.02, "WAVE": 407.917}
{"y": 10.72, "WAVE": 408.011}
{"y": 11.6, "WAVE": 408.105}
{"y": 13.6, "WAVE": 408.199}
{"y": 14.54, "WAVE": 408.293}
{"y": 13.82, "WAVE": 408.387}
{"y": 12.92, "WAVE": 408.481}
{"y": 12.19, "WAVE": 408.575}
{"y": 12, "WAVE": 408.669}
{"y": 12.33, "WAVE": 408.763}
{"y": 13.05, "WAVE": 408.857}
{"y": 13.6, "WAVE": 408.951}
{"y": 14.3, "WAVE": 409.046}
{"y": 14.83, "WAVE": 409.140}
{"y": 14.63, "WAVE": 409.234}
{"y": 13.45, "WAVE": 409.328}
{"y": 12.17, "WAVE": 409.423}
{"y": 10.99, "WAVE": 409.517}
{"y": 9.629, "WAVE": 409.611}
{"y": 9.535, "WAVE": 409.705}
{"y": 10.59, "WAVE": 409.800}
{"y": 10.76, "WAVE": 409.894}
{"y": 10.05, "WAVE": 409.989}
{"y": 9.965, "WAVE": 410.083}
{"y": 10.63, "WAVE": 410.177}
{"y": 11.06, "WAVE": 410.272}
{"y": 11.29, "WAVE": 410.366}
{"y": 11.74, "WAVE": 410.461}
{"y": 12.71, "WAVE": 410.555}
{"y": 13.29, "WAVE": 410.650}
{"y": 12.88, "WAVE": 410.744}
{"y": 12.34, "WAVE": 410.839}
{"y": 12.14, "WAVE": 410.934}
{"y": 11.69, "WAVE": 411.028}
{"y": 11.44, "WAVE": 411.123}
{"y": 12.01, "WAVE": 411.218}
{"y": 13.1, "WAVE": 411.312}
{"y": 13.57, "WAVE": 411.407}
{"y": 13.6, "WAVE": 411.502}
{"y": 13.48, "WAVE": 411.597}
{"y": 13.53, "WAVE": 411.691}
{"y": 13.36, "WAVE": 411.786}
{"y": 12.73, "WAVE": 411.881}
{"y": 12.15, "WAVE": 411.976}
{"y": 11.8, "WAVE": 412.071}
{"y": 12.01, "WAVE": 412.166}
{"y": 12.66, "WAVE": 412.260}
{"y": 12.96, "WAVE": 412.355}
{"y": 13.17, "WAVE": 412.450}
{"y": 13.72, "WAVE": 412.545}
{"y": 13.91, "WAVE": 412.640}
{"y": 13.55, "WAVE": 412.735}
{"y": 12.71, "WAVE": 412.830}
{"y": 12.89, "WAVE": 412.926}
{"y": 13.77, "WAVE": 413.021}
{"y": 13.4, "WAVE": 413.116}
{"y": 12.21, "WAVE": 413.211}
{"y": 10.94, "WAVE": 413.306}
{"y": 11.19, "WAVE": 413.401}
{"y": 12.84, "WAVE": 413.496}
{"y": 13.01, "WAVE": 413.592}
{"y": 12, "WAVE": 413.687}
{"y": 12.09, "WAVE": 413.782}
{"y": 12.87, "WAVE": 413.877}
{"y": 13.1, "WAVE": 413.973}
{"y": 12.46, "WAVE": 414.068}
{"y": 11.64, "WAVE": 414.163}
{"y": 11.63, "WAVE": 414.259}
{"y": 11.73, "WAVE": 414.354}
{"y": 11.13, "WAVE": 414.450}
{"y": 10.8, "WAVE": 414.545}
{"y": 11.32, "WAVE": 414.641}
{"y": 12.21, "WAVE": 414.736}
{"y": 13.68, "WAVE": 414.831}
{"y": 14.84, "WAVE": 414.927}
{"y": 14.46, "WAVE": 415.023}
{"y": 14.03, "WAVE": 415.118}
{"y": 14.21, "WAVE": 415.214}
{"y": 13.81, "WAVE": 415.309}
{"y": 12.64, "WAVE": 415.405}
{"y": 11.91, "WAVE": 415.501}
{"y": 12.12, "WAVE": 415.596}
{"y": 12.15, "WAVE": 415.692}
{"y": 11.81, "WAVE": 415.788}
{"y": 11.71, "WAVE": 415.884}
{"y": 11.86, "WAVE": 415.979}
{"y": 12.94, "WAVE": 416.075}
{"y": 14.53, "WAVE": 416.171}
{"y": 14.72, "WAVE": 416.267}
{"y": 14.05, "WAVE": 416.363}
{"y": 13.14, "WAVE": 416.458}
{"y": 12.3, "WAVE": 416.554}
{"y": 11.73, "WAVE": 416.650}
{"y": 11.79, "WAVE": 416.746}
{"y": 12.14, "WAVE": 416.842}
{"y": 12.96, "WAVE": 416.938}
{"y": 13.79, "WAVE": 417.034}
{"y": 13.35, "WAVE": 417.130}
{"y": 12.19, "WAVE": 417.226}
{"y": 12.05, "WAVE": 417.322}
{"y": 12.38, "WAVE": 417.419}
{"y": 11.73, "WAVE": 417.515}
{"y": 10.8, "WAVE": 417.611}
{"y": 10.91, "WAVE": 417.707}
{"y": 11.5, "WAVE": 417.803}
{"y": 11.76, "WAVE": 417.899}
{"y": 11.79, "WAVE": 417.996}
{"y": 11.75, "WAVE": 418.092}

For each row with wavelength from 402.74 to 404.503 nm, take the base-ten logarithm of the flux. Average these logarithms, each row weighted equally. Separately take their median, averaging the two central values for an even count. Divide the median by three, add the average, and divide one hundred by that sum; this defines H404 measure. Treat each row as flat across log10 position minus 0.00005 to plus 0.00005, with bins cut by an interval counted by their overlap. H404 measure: 68.8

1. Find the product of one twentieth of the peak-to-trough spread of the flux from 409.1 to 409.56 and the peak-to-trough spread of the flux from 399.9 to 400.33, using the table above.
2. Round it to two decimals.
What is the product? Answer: 0.33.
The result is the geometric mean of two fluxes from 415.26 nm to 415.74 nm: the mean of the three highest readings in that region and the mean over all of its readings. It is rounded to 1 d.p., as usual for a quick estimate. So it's 12.7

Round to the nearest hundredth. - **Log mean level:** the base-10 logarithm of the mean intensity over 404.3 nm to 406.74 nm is 1.10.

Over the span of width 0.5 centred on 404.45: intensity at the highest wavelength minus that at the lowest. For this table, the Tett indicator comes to -1.8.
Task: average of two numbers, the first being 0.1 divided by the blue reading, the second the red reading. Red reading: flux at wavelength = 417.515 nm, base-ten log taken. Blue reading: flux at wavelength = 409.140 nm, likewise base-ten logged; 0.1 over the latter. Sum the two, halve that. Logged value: 0.577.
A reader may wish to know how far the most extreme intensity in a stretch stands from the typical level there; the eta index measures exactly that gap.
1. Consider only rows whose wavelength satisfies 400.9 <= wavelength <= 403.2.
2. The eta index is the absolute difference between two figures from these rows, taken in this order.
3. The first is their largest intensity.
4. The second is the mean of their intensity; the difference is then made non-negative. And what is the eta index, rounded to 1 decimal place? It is 2.8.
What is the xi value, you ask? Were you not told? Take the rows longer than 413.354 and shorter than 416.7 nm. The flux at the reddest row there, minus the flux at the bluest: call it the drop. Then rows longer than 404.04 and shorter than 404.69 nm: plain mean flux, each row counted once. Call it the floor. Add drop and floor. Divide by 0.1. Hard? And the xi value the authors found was 129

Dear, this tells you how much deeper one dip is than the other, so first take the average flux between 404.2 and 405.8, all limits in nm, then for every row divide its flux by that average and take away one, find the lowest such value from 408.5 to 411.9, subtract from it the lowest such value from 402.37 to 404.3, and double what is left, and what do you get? -0.11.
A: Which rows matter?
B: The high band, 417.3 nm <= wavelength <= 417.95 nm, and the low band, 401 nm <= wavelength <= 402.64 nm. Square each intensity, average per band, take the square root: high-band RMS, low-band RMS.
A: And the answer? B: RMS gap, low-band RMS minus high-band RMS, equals 2.1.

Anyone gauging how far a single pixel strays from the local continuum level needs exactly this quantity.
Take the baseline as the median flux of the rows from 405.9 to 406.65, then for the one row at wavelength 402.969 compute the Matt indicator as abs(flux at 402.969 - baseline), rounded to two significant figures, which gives 0.84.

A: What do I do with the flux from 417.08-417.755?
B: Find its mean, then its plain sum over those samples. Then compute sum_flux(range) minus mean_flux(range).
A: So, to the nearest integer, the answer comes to 71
